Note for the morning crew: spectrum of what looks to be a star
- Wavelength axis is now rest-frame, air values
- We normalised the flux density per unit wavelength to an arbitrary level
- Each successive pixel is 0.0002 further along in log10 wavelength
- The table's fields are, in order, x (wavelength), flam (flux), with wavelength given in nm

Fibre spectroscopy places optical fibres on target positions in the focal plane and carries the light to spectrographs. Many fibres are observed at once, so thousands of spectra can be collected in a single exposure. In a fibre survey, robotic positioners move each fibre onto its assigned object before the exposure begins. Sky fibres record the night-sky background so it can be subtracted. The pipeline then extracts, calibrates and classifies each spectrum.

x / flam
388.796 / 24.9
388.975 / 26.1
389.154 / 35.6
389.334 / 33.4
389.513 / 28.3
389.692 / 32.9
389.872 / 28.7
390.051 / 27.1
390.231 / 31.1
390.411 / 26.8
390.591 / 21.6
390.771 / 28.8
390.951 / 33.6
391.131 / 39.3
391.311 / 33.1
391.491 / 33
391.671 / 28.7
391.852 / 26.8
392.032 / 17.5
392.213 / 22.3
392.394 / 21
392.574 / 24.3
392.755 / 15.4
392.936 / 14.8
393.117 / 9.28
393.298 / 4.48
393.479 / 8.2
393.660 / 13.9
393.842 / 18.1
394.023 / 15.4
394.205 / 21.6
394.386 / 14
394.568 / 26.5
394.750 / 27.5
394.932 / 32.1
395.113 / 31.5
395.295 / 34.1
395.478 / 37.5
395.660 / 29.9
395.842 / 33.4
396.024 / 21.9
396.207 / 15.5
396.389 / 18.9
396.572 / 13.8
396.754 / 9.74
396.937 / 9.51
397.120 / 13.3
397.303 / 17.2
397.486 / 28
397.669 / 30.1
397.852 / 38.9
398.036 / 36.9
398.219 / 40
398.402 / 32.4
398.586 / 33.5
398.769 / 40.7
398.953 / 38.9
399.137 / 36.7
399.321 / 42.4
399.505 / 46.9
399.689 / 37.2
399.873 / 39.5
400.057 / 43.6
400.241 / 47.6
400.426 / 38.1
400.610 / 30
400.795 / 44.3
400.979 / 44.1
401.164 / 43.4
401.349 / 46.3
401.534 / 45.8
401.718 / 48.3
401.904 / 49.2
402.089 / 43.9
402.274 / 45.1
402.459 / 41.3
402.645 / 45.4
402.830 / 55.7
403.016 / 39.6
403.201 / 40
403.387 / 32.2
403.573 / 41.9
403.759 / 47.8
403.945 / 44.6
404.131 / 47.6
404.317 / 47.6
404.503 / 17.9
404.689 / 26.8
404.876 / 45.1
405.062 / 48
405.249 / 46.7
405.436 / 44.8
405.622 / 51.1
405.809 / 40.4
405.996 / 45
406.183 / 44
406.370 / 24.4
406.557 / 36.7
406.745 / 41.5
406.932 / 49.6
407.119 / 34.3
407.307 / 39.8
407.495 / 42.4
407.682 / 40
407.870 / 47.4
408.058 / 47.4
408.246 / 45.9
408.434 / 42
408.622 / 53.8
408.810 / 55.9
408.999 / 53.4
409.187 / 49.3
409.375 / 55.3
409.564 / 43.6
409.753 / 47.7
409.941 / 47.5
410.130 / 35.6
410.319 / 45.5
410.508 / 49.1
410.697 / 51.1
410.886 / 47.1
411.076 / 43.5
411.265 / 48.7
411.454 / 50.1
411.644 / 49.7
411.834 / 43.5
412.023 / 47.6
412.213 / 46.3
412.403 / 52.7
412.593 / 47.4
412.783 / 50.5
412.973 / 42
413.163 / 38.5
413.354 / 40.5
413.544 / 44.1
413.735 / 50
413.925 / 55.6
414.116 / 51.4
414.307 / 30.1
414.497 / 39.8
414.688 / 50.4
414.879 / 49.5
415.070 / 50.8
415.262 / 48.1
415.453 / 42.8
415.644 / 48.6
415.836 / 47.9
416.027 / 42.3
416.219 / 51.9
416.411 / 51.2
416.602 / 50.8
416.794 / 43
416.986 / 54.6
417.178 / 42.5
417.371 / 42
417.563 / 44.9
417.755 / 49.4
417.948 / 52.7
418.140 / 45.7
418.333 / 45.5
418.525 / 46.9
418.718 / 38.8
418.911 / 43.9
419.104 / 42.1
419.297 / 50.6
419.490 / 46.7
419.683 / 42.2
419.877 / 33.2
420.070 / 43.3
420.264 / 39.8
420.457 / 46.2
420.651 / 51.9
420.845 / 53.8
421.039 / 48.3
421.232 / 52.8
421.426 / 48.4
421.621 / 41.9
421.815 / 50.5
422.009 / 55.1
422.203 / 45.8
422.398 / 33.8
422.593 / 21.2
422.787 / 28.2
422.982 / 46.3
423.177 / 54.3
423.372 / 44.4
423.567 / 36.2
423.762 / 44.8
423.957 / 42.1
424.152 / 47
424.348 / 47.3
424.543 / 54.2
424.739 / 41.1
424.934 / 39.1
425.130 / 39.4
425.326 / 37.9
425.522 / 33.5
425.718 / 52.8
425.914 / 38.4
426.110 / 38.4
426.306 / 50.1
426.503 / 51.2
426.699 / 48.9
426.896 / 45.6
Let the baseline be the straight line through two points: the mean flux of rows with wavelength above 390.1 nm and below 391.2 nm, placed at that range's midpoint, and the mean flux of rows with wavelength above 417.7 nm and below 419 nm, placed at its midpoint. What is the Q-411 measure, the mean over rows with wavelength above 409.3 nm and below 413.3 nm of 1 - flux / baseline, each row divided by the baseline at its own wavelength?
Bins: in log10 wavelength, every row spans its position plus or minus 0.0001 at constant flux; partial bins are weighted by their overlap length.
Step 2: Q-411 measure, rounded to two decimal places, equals -0.11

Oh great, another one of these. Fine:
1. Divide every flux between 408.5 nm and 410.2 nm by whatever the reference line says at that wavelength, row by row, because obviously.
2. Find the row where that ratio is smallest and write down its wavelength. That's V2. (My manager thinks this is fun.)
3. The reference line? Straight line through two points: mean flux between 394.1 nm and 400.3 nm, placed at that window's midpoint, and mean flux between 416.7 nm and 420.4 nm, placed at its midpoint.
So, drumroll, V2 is 410.130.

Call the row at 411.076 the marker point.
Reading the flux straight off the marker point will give 43.5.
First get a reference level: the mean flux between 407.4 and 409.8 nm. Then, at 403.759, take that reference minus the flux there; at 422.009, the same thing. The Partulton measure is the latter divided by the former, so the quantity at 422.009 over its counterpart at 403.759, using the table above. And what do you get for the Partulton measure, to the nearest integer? -34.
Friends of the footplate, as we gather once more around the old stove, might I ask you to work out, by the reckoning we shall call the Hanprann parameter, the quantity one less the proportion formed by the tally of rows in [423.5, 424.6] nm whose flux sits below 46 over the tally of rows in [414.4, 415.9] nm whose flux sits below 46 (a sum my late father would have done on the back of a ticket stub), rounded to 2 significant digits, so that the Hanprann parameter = -0.50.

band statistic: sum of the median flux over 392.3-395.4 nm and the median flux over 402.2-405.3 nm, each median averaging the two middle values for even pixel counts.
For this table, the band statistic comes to 63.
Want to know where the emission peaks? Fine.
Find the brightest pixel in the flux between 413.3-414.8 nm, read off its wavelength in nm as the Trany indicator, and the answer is 413.925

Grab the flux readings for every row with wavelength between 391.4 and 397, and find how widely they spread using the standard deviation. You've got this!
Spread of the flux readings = 9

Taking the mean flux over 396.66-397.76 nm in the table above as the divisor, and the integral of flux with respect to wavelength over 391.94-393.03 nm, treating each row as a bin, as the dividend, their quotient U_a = 1.16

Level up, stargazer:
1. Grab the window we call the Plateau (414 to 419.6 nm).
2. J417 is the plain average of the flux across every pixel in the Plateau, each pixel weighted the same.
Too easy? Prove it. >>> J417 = 46.4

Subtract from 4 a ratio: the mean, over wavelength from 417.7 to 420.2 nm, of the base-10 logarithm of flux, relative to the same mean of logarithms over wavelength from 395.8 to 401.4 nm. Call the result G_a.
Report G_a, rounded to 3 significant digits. 2.88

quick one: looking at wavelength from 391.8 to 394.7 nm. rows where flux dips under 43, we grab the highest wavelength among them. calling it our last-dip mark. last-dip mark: 394.568 nm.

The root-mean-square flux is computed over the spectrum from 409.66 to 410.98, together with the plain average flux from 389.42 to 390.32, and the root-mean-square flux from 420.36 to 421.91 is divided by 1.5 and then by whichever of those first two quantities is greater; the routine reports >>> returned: 0.708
